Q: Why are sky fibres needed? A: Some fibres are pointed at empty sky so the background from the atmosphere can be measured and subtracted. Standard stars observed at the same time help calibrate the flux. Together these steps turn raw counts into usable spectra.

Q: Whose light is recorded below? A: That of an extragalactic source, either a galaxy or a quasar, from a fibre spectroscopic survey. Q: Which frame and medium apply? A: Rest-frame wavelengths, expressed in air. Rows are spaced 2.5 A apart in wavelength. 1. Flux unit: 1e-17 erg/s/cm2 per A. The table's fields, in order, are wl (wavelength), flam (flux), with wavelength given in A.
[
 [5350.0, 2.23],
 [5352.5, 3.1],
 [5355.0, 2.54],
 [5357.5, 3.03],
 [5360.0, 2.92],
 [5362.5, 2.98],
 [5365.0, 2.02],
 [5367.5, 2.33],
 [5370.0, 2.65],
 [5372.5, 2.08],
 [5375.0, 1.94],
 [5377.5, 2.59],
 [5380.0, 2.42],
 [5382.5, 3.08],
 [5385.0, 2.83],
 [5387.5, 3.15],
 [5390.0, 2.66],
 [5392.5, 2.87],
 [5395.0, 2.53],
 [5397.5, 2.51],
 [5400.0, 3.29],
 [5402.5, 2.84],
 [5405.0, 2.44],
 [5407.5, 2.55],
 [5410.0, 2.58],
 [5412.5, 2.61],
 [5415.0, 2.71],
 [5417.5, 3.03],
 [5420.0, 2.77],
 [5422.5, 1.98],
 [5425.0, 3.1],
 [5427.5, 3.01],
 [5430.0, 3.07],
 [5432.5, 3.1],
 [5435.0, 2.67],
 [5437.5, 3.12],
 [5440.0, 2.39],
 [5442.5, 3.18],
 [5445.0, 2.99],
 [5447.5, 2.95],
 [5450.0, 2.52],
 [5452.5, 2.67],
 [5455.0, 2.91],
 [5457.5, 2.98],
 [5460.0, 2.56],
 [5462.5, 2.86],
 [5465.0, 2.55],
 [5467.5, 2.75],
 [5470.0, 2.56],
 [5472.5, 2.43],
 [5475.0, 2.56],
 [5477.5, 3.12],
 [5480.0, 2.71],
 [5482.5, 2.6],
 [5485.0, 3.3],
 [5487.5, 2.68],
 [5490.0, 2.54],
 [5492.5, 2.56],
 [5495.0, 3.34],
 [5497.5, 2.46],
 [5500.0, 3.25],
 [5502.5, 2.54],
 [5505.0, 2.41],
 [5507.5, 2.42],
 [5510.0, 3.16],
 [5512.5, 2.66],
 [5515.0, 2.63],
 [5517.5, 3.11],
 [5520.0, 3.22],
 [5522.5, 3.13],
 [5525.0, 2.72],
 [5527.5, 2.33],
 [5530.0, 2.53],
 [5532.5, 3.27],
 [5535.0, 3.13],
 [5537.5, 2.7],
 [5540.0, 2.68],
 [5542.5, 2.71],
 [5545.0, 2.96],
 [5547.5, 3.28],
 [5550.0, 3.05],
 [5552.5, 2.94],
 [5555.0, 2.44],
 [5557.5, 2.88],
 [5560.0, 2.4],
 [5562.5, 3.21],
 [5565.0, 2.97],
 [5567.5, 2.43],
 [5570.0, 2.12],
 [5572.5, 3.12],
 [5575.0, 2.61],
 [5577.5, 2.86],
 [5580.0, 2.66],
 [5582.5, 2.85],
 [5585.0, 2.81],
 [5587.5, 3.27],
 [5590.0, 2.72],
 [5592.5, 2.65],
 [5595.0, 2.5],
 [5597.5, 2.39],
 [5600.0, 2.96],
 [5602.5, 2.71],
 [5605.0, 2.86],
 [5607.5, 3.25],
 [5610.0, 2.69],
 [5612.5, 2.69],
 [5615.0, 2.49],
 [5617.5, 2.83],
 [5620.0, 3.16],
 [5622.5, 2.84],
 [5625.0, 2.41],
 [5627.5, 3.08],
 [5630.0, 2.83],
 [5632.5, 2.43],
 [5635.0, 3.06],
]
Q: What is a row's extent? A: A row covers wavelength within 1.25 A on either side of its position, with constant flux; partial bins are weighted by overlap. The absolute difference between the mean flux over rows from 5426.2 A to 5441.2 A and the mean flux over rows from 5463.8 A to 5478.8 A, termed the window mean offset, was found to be 0.23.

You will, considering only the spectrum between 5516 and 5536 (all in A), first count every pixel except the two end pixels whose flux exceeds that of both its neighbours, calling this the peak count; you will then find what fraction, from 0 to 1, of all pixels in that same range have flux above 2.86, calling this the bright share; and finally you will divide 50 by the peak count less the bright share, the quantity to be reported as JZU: 36.4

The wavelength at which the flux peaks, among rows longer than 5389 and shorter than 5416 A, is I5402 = 5400.0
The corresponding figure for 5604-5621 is 5607.5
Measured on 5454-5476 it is 5457.5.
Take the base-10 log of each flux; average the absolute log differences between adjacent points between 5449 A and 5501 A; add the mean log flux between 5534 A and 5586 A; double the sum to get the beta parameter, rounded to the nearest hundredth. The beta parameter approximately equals 1.00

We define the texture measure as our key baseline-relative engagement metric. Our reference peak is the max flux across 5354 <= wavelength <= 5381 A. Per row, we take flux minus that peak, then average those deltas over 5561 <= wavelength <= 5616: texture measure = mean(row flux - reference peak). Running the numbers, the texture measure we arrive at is -0.27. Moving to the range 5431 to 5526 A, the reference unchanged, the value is -0.23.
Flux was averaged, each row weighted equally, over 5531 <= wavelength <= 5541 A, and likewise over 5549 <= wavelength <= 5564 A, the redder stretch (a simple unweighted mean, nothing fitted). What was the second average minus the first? -0.1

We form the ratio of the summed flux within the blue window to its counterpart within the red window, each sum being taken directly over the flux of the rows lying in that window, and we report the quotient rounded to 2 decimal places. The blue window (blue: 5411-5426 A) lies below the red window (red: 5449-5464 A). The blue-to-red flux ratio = 0.98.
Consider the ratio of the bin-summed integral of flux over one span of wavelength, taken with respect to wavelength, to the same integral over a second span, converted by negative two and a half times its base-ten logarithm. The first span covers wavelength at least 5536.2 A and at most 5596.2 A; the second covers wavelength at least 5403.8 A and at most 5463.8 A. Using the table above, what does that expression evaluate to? 0.00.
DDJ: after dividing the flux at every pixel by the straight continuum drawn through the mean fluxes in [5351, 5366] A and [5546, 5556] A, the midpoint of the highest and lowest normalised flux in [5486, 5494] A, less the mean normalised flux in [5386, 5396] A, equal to -0.10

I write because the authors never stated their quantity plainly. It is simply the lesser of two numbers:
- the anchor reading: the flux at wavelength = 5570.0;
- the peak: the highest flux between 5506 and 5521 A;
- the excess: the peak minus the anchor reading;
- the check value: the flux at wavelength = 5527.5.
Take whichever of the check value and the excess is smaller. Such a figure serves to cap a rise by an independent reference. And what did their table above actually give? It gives 1.10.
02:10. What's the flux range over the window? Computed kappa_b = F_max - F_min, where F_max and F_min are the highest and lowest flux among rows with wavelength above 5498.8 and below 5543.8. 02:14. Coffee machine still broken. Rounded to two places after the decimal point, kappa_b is 0.94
